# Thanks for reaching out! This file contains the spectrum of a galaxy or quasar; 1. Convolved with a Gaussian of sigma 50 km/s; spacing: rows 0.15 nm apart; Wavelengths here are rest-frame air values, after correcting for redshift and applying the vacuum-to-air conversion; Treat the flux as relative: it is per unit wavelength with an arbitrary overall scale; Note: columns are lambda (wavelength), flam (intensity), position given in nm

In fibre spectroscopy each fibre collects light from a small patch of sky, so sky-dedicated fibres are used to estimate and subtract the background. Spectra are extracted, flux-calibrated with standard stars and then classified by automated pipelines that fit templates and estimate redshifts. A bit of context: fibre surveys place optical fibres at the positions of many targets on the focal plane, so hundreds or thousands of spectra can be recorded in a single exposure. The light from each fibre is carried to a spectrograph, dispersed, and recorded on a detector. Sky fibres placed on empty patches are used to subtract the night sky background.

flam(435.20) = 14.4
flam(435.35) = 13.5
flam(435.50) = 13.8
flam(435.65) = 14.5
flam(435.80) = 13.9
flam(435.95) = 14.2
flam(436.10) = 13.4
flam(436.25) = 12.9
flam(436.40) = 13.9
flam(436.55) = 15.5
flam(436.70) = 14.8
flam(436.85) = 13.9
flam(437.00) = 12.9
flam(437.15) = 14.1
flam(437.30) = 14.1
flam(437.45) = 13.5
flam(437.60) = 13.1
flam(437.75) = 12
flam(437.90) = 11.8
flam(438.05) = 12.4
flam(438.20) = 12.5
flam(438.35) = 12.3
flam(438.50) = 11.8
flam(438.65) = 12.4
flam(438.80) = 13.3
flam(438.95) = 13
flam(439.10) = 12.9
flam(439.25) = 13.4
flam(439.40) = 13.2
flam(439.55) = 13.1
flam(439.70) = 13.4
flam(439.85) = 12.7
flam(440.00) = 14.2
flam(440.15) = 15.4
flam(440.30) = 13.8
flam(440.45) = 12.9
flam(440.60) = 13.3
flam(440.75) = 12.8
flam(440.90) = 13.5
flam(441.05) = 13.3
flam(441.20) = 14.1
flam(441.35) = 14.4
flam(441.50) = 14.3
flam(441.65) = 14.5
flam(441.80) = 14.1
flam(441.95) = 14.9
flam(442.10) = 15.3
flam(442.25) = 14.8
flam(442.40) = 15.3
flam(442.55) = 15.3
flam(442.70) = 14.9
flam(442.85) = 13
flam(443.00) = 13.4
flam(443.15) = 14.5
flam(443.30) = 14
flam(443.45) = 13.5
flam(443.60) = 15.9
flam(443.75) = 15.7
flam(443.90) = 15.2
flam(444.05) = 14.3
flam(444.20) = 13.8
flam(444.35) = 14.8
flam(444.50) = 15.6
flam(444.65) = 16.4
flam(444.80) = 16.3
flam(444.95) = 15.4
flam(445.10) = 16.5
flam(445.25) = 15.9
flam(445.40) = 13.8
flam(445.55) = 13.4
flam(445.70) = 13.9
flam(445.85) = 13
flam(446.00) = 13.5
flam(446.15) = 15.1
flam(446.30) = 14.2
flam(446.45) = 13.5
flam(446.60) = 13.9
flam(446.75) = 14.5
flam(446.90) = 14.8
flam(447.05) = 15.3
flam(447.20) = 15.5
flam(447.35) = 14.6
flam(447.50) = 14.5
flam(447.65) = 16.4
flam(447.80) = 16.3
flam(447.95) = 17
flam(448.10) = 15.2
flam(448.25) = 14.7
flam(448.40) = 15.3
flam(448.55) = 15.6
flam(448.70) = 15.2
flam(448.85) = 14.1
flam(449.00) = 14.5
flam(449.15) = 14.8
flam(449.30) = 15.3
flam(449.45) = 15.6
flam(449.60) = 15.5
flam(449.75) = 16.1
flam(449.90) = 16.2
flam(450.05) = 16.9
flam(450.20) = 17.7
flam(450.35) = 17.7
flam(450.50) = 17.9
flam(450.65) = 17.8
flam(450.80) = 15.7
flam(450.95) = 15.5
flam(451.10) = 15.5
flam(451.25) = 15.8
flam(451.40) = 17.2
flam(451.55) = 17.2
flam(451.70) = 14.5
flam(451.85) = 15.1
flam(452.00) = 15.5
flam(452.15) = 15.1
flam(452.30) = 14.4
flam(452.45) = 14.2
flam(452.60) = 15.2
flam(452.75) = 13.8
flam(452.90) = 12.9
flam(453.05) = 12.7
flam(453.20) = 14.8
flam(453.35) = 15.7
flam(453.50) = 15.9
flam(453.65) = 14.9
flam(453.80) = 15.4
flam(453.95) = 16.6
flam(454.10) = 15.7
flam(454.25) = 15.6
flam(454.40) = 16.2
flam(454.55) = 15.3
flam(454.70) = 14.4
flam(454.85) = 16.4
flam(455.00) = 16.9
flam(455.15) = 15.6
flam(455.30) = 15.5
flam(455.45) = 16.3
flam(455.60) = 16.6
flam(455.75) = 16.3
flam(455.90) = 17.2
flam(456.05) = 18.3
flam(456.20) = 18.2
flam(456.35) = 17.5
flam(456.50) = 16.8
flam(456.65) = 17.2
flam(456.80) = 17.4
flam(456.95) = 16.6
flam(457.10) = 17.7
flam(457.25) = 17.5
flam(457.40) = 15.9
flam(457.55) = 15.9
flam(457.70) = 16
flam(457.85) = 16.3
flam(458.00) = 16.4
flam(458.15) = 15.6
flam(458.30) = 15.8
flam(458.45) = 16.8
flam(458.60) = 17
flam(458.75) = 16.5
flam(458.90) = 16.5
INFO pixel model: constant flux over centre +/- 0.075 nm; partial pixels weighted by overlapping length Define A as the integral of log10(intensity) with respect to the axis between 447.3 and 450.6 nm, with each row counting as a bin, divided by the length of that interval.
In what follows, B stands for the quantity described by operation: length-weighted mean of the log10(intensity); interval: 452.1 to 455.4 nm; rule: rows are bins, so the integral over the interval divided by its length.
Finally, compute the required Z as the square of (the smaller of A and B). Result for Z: 1.39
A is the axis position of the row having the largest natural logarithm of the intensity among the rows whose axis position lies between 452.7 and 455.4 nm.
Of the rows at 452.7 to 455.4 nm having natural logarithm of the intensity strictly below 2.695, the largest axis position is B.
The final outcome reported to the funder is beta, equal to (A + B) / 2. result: 454.85 nm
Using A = 455.00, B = 454.70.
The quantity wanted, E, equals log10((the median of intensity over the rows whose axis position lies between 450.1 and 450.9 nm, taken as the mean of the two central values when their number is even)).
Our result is 1.25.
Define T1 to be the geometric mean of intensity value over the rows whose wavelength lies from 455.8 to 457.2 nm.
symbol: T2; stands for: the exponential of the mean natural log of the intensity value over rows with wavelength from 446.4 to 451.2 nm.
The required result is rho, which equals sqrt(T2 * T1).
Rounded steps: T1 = 17.4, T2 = 15.6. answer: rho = 16.5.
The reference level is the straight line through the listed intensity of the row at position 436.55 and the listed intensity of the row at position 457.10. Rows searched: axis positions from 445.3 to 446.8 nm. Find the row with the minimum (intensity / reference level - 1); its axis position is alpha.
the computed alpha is 445.85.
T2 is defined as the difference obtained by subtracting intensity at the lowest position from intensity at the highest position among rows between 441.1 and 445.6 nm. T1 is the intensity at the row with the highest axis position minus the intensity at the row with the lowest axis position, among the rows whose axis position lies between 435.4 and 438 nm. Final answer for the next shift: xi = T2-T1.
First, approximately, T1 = -2.0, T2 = -0.7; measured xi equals 1.3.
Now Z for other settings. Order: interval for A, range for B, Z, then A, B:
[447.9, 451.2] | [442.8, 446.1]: 1.36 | 1.20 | 1.16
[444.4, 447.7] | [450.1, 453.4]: 1.37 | 1.17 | 1.19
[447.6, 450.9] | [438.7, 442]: 1.29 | 1.20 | 1.13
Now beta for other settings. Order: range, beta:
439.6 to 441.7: 440.90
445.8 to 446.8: 446.45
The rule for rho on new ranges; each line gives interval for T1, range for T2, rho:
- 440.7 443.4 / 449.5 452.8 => 15.0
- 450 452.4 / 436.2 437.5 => 15.0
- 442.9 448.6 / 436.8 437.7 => 14.2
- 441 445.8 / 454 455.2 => 15.2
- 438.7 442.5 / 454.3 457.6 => 15.1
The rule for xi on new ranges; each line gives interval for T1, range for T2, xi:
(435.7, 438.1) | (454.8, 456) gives 2.3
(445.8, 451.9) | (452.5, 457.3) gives 0.2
